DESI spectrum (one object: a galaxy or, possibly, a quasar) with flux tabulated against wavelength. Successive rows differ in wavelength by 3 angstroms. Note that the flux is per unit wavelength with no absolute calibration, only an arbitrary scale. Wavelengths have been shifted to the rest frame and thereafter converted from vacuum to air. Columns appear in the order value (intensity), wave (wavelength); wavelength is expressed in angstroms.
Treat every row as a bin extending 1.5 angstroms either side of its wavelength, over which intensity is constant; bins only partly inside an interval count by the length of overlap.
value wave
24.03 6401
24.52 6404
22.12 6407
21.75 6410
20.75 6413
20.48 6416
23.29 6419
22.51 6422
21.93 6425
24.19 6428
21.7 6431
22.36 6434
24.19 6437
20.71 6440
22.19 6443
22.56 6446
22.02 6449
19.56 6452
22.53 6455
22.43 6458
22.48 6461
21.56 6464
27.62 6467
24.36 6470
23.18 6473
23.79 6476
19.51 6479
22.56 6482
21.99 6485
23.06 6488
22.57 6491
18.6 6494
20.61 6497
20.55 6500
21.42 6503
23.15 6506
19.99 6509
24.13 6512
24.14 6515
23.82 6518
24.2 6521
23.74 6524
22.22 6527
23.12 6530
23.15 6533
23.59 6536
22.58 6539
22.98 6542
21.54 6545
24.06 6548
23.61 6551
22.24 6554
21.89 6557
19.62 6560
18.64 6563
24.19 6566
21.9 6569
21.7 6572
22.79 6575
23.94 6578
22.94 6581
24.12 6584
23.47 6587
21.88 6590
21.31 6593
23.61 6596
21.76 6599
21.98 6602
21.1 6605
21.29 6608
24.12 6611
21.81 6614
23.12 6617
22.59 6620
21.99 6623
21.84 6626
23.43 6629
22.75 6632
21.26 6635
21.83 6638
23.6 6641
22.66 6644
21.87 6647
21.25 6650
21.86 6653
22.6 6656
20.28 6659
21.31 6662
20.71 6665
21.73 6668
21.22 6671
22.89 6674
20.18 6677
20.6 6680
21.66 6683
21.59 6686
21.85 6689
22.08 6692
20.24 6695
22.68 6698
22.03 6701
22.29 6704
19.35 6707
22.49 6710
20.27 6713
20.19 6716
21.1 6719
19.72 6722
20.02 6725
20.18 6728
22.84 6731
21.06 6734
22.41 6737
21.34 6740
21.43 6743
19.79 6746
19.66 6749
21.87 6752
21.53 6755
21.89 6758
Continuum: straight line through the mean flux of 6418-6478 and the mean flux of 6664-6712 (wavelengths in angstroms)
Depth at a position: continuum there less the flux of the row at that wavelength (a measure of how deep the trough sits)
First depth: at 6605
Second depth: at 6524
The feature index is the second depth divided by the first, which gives -2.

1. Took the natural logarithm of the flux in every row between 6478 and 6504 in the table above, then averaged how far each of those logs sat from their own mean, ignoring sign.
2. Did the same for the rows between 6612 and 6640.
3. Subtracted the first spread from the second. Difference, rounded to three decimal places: -0.032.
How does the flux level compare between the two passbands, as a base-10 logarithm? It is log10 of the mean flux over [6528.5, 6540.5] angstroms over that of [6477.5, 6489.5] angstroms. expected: 0.026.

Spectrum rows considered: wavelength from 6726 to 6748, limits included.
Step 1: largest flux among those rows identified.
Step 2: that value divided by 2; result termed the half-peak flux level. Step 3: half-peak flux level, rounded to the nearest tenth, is 11.4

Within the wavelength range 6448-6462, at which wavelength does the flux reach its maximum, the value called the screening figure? 6455 angstroms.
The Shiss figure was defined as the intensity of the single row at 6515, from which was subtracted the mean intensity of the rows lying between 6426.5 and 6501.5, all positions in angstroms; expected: 1.9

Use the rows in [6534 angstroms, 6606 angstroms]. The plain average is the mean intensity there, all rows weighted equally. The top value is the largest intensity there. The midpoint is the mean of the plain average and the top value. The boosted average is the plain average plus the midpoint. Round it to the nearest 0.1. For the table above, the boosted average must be 45.7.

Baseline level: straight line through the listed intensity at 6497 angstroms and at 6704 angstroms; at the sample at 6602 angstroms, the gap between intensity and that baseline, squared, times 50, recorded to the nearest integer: 13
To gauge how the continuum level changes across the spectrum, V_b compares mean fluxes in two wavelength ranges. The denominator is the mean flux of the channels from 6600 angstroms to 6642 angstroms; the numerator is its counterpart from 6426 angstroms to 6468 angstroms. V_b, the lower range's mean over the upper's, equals 1.01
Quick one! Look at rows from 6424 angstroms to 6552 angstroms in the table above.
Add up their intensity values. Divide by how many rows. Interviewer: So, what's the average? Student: 22.56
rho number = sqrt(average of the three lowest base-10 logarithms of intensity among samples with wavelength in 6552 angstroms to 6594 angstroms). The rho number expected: 1.14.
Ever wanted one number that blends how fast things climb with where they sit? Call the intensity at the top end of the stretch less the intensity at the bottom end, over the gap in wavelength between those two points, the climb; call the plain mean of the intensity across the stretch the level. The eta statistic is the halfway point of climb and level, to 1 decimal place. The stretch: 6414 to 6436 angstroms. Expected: 11.2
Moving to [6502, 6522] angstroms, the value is 11.6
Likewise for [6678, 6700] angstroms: 10.8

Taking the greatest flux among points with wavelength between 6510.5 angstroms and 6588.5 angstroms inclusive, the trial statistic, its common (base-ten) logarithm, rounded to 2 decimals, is 1.38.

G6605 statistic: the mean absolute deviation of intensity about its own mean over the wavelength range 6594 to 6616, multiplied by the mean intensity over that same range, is 20.7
